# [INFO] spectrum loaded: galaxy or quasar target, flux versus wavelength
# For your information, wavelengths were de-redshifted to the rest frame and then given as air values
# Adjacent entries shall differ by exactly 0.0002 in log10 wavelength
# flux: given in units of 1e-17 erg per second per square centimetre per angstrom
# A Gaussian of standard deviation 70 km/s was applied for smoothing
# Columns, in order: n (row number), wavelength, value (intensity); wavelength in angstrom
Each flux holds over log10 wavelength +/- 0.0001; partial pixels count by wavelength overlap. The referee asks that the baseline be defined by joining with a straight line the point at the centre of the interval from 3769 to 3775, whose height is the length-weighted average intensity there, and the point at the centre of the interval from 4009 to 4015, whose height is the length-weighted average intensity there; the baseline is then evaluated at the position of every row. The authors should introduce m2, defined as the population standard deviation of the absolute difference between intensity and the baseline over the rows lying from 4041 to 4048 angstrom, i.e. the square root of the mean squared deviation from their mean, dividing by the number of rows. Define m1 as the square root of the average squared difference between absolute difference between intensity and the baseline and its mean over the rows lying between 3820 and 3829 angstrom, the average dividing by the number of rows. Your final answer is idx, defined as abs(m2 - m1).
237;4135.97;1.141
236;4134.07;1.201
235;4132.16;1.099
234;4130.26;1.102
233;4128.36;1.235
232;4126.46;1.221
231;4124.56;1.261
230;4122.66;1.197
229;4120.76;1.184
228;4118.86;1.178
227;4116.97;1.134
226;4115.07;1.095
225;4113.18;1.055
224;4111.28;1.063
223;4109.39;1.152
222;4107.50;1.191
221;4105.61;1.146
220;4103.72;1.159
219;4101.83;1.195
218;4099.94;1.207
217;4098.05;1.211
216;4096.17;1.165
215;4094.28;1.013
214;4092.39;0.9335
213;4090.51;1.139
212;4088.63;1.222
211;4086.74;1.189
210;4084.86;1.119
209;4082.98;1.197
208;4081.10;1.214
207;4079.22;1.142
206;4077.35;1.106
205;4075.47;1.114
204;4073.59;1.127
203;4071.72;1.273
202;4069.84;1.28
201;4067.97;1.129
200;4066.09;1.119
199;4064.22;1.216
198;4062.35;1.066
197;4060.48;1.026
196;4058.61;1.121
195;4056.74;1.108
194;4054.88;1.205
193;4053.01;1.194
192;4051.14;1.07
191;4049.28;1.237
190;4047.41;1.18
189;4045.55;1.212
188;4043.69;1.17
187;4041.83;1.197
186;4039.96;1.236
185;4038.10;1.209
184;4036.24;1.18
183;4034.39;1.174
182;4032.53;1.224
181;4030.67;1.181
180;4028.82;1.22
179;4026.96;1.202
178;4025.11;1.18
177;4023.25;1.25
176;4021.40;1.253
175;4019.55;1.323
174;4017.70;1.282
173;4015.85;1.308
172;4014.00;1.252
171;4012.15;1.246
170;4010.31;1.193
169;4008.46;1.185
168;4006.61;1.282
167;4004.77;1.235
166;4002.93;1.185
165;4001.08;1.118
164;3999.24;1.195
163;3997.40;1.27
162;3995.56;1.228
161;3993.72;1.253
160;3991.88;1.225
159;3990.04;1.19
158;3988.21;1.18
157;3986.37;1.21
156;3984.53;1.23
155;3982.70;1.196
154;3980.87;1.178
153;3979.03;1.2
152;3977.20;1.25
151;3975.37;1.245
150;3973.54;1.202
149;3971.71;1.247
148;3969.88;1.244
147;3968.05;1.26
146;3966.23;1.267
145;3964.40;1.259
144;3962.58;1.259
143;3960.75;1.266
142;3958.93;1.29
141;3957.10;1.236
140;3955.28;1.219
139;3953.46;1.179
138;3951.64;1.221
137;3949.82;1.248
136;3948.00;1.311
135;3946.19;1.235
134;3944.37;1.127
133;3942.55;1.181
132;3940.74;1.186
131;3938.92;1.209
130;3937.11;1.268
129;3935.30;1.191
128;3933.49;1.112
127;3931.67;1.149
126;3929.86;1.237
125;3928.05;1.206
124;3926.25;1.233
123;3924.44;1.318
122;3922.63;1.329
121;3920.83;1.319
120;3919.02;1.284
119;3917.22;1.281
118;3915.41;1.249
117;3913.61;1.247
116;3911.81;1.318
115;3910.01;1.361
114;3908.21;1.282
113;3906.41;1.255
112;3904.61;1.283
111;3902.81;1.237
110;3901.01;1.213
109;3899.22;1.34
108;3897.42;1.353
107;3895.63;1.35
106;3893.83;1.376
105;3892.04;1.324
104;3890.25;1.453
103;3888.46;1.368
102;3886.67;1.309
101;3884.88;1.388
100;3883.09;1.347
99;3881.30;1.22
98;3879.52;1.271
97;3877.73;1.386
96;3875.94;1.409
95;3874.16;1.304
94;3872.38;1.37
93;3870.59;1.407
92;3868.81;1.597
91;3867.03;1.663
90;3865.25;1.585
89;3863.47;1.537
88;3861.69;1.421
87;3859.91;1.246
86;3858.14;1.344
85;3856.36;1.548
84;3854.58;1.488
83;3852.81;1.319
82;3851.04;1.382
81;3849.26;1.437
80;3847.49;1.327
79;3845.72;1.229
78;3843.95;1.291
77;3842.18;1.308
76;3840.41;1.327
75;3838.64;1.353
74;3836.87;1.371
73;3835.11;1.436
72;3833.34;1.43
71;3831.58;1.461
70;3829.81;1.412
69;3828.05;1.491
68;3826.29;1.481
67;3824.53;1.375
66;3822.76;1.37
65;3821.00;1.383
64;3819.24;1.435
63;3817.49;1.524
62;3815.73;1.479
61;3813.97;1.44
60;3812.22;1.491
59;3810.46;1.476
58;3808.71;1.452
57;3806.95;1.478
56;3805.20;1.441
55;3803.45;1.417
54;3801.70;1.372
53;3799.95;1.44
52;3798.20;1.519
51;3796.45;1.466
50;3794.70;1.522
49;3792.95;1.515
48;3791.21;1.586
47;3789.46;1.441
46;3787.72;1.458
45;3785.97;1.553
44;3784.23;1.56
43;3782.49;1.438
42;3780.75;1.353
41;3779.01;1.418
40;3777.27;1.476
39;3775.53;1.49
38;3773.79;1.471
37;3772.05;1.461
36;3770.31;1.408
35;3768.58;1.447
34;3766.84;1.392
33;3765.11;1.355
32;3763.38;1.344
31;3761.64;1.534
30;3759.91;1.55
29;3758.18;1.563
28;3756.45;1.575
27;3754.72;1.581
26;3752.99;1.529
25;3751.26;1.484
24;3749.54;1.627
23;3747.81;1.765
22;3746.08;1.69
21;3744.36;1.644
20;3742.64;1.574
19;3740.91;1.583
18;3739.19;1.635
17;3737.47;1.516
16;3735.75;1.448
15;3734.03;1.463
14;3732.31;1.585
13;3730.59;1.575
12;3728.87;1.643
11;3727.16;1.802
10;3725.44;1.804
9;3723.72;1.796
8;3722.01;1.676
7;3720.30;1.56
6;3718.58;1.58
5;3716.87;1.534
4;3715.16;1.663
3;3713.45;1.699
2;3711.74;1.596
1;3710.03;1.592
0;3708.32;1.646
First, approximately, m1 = 0.031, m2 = 0.009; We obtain 0.022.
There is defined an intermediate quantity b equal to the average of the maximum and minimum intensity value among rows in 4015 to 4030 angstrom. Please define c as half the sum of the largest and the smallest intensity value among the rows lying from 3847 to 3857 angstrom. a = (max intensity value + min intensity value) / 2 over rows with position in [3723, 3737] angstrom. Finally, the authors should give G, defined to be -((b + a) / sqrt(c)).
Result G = -2.40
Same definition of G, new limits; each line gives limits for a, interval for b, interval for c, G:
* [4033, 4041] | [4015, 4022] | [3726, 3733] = -1.92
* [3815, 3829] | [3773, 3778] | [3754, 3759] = -2.33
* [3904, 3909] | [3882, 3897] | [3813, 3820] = -2.18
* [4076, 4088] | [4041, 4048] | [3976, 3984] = -2.13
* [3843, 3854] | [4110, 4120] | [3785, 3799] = -1.99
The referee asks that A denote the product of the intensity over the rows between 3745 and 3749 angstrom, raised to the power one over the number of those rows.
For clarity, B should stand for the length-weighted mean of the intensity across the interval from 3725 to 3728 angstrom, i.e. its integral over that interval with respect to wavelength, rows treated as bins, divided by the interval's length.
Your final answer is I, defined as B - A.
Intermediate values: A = 1.73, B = 1.80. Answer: 0.07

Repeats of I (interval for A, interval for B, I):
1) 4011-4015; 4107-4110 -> -0.08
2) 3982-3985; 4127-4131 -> -0.03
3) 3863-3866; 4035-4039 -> -0.37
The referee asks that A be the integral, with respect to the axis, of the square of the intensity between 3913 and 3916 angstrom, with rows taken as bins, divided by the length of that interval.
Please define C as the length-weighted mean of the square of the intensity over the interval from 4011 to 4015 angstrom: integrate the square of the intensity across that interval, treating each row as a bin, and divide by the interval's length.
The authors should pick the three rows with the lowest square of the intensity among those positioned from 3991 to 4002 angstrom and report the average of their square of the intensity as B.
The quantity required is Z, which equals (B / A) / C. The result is 0.57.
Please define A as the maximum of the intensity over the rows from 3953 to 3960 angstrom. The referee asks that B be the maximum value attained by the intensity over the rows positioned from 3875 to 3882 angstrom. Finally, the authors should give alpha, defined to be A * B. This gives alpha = 1.8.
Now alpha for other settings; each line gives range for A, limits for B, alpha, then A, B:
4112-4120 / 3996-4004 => 1.5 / 1.178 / 1.27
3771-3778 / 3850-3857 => 2.3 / 1.49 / 1.548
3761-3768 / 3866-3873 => 2.6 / 1.534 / 1.663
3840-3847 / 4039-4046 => 1.6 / 1.327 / 1.236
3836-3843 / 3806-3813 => 2.0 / 1.371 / 1.491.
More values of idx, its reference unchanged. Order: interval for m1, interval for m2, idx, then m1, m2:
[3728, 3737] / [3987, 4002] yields 0.014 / 0.048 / 0.035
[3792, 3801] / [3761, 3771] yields 0.004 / 0.032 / 0.036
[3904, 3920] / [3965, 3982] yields 0.005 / 0.021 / 0.026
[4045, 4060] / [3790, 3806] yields 0.007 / 0.039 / 0.046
